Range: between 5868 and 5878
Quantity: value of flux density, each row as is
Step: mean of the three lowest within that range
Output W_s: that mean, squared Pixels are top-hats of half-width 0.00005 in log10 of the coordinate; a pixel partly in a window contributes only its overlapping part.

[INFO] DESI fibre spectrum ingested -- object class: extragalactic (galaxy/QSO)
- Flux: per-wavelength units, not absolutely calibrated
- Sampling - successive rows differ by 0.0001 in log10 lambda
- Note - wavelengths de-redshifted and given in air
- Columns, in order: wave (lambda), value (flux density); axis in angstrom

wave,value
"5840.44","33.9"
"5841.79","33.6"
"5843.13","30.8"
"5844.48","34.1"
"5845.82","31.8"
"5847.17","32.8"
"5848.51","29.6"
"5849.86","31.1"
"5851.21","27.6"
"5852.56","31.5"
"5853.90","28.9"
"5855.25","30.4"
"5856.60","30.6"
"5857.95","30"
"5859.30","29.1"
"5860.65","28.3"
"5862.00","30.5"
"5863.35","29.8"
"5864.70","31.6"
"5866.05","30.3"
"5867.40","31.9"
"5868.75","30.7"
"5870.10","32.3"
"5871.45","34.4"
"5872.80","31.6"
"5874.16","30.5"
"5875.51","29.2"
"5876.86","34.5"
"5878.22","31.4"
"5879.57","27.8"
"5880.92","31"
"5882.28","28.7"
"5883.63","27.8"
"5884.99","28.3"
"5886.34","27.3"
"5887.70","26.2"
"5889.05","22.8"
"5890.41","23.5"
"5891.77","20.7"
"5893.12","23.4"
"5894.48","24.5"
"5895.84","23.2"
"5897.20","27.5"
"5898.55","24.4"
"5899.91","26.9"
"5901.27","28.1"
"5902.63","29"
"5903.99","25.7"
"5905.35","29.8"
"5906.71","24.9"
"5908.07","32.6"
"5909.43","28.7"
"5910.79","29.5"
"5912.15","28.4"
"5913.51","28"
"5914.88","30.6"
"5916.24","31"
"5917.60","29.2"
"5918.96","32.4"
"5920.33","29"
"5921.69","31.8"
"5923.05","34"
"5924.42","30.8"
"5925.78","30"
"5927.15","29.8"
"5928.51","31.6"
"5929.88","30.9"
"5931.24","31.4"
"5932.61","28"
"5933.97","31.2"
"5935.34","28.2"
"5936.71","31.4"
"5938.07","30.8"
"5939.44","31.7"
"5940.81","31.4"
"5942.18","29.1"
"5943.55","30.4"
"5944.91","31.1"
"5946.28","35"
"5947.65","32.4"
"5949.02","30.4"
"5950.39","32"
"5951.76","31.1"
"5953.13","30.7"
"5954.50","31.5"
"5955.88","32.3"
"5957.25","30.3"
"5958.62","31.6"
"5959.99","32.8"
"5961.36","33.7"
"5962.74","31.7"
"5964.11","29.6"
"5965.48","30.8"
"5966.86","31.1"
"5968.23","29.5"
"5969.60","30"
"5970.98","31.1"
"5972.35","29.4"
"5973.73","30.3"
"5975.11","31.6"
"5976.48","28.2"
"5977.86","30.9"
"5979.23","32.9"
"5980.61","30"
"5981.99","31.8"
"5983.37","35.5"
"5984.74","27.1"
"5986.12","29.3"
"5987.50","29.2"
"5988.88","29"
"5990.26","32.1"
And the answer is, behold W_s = 908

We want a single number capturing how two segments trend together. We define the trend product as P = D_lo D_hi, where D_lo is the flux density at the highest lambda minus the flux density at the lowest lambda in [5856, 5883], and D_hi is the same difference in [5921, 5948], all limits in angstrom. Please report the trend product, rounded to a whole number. -1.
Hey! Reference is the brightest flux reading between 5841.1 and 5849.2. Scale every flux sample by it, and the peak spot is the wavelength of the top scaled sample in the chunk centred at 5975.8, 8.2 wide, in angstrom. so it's 5979.23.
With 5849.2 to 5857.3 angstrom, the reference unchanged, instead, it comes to 5852.56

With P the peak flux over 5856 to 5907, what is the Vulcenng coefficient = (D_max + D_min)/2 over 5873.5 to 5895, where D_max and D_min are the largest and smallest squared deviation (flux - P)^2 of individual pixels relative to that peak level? 95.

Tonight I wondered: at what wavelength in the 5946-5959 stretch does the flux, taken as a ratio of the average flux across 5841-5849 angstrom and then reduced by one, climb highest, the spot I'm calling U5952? 5946.28 angstrom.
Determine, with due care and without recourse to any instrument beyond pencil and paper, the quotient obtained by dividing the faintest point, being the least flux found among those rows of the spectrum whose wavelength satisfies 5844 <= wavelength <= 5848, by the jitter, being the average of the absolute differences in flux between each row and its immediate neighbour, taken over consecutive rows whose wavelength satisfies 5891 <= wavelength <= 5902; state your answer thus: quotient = 14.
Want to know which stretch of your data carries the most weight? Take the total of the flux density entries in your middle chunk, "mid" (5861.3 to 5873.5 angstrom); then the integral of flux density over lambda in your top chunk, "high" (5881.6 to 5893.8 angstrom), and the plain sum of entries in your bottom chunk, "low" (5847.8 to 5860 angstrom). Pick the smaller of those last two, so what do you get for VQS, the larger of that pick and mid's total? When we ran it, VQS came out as 283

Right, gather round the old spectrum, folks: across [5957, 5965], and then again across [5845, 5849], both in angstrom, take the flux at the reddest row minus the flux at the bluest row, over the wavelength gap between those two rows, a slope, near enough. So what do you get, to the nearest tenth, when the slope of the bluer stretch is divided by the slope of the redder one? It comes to 8.0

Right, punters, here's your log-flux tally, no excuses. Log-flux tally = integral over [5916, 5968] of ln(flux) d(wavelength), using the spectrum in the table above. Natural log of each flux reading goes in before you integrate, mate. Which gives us 179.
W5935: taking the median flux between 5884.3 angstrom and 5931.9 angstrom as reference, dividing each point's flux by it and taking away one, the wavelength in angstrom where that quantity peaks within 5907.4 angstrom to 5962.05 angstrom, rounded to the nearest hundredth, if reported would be 5946.28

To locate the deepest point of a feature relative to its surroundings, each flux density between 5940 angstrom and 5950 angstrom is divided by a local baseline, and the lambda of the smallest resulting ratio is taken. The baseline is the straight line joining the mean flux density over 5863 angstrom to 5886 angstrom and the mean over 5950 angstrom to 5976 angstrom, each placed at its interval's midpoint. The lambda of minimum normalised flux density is 5942.18 angstrom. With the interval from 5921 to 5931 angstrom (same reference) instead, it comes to 5927.15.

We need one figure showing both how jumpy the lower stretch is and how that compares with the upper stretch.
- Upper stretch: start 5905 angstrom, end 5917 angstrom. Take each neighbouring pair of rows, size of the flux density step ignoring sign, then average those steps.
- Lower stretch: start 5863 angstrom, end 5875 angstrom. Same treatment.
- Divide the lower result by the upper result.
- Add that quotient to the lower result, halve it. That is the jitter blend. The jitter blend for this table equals 1.2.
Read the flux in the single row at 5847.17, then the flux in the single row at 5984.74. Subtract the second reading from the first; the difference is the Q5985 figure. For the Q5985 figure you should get 5.7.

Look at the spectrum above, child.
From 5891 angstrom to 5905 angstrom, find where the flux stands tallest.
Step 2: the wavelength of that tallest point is 5902.63 angstrom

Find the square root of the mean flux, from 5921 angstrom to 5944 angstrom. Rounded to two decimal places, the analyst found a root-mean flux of 5.54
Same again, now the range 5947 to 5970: 5.59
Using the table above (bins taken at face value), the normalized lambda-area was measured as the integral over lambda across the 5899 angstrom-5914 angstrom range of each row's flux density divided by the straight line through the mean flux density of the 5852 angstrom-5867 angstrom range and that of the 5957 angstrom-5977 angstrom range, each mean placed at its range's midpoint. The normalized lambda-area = 14 angstrom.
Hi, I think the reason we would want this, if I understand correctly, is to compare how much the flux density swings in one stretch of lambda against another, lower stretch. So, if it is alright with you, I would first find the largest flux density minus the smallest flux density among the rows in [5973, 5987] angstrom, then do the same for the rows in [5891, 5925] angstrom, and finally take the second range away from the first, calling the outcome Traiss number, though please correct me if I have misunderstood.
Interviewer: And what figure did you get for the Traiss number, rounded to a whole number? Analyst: -5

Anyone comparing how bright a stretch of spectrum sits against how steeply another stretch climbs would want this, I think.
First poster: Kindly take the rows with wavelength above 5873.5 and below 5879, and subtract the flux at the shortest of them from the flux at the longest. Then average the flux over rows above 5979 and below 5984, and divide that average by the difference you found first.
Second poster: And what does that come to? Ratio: 36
